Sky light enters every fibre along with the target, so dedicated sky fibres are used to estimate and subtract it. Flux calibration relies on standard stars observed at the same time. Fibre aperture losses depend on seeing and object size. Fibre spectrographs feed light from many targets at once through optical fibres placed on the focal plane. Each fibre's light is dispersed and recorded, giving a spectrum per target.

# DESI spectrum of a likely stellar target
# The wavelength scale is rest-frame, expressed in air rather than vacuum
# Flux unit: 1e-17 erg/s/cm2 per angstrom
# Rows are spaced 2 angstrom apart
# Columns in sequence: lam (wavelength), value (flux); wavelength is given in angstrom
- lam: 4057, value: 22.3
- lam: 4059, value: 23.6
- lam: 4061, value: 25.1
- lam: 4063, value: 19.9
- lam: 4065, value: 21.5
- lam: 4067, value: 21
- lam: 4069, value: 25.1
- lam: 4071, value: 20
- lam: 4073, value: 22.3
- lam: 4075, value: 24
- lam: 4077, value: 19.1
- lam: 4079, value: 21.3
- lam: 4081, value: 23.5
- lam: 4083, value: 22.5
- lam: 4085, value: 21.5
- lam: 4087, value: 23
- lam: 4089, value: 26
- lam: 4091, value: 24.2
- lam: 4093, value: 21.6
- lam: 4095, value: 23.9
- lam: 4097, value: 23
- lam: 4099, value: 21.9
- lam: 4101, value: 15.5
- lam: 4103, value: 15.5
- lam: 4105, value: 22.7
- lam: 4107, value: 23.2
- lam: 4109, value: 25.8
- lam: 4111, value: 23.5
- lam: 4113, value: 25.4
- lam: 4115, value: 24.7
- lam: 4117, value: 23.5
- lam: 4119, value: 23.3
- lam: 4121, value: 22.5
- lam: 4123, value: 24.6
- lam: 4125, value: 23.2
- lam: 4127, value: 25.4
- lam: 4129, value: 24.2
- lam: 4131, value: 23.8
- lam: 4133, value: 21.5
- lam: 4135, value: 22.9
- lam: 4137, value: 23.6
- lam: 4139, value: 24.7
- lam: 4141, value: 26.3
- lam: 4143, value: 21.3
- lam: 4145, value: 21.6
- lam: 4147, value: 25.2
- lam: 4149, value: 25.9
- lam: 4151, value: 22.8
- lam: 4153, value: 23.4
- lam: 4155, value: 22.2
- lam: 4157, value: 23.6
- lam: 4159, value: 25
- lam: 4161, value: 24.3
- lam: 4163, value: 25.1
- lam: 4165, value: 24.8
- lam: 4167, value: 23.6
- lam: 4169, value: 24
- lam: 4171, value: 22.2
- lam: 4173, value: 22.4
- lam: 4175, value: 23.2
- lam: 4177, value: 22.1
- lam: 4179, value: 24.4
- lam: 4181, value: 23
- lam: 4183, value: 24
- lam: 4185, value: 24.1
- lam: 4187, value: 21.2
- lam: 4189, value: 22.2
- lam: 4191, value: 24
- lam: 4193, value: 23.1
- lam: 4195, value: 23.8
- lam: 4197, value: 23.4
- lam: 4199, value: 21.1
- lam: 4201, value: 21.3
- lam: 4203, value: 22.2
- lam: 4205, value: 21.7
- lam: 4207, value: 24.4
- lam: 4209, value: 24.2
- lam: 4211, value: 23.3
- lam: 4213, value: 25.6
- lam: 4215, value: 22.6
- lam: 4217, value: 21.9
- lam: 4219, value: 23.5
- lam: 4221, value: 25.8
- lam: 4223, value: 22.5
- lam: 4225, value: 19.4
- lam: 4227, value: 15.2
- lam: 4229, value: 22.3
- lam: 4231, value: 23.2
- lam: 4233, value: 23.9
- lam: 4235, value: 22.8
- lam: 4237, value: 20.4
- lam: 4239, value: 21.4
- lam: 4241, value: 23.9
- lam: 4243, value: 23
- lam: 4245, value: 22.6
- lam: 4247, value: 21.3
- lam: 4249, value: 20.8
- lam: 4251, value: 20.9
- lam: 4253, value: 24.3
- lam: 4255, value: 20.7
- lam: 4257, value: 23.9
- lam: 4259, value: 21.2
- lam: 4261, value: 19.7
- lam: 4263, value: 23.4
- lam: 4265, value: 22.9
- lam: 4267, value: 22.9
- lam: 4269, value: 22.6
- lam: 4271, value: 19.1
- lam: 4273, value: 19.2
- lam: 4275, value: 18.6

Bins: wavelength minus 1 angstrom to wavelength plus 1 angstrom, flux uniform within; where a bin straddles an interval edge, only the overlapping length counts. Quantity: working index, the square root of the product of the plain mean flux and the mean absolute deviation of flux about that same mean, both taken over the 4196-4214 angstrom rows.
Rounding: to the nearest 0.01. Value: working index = 5.44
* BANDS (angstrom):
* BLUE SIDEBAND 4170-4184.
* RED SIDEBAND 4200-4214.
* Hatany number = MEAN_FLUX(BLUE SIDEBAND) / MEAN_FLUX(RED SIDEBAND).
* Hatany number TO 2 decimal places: 0.99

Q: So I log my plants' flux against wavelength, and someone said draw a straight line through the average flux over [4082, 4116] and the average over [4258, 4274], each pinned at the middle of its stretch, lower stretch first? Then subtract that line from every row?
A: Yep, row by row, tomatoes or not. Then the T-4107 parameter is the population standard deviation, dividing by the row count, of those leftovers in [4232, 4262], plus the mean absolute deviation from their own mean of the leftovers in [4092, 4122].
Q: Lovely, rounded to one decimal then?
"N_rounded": 3.5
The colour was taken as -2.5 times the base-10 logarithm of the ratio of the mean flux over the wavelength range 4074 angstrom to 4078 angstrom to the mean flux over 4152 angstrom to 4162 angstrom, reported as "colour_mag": 0.10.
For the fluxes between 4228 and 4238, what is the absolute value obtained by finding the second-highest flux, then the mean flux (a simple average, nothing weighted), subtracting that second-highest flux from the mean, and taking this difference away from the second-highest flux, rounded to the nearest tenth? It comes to 23.9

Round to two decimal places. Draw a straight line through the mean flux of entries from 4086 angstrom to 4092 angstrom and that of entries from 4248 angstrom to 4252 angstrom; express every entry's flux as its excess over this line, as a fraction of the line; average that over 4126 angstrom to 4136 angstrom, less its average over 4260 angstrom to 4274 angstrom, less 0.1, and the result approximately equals -0.14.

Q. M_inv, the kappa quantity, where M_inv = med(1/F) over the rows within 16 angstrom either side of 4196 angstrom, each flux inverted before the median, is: 0.0431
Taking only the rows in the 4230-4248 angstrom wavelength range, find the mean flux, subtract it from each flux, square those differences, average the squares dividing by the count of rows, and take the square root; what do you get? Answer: 1.15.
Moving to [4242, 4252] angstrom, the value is 0.91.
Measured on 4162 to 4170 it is 0.60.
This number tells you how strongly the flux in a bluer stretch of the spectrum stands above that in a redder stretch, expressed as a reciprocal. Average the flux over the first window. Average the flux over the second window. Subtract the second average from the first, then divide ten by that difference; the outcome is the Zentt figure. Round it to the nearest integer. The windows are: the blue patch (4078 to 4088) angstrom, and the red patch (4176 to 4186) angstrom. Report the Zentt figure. -9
